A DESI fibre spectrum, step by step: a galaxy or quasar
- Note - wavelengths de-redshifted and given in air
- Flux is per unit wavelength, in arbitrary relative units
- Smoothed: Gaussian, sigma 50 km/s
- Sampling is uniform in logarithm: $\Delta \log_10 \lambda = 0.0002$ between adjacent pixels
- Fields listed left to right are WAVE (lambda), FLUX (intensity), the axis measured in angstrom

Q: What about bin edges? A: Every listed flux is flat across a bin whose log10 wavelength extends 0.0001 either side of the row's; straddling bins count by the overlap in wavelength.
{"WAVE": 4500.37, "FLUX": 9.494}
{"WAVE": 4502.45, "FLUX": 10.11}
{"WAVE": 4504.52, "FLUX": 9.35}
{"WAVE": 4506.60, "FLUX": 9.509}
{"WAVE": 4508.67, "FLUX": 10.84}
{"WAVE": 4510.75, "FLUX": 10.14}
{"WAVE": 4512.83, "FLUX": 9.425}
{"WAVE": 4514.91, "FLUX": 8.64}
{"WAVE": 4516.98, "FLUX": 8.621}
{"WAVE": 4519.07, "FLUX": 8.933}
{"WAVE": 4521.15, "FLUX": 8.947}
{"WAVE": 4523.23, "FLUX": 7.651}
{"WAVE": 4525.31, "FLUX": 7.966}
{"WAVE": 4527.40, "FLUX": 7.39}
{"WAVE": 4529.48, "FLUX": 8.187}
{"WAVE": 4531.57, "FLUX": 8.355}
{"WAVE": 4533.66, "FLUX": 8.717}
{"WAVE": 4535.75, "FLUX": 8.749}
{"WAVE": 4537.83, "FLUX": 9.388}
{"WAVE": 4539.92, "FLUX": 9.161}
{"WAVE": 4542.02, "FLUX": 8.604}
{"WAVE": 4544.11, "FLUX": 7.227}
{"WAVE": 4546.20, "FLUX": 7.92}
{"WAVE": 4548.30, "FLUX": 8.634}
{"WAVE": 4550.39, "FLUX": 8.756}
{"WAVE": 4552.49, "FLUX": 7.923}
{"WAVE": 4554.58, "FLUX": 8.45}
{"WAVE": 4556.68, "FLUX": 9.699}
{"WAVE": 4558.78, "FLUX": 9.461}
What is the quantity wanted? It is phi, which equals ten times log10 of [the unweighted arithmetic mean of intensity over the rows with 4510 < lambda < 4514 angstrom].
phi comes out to 9.9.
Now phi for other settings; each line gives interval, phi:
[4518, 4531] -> 9.1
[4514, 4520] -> 9.4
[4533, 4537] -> 9.4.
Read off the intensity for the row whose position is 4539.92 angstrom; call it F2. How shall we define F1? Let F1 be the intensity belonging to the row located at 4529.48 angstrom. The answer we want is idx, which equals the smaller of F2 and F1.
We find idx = 8.2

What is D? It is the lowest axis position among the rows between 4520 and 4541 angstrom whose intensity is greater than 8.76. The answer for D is 4521.15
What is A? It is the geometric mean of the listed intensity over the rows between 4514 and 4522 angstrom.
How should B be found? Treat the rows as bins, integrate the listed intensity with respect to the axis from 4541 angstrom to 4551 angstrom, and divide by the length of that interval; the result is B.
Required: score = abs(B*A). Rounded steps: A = 8.8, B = 8.2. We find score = 72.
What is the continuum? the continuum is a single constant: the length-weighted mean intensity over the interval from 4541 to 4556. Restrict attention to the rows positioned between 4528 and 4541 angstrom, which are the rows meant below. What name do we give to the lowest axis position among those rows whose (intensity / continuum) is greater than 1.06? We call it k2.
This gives 4537.83 angstrom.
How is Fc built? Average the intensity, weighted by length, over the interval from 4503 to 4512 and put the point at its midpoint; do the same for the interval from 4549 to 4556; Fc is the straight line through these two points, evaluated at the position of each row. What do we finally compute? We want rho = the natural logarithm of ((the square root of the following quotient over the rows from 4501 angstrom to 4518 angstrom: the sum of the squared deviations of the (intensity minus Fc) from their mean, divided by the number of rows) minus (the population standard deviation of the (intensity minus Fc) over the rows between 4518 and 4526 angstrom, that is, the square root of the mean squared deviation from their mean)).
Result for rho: -2.12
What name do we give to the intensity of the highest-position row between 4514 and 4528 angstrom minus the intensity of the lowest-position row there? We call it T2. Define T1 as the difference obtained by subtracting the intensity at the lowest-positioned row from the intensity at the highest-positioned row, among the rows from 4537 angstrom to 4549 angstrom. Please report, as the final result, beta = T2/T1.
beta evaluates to 1.7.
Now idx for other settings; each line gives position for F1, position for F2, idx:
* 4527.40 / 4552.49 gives 7.4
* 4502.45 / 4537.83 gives 9.4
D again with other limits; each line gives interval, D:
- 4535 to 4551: 4537.83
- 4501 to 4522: 4502.45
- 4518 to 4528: 4519.07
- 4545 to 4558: 4556.68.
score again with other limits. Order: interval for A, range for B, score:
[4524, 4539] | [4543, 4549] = 66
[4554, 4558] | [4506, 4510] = 93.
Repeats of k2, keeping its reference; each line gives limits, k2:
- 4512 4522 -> 4512.83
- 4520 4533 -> 4521.15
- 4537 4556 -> 4537.83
